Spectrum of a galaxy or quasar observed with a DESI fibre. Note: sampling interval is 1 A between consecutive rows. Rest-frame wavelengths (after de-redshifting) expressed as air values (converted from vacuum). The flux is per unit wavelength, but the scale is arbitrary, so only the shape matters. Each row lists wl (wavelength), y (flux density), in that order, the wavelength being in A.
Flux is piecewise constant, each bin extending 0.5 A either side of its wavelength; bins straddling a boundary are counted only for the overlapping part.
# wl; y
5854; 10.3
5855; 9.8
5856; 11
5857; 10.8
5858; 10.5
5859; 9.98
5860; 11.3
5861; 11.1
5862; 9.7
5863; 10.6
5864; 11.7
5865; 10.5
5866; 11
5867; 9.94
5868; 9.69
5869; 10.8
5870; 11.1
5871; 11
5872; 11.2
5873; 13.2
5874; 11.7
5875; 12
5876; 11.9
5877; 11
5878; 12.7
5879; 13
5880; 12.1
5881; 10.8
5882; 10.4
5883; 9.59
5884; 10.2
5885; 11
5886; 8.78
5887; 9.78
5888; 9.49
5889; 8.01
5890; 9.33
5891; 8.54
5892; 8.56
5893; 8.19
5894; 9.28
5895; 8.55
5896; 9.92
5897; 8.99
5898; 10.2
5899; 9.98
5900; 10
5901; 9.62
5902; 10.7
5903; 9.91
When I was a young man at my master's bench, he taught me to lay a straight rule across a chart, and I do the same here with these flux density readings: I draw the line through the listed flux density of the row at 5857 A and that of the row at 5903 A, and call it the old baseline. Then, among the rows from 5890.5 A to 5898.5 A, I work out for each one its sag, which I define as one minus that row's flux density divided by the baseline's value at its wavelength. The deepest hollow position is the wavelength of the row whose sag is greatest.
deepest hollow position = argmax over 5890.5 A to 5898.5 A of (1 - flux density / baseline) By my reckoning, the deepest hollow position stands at 5893 A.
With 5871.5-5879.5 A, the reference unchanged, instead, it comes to 5877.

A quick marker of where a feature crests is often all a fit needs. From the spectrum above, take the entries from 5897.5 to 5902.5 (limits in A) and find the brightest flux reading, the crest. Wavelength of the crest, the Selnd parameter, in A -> 5902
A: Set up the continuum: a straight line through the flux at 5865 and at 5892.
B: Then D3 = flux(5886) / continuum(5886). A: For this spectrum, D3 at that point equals 0.98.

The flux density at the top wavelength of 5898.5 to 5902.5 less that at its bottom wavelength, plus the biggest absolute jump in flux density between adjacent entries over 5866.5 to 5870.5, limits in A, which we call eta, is 1.8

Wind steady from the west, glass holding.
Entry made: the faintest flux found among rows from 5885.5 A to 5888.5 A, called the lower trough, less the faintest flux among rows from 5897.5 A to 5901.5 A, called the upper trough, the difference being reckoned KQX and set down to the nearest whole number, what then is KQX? -1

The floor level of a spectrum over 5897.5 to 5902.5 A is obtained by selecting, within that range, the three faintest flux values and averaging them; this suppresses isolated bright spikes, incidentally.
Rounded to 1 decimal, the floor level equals 9.9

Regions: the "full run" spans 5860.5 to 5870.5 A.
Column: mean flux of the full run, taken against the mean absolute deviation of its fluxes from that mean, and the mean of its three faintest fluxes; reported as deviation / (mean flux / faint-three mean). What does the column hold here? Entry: 0.49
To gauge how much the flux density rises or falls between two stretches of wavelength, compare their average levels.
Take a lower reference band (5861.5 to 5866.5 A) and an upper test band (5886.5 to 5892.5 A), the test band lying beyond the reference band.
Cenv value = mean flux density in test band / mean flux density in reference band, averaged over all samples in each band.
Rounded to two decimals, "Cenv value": 0.84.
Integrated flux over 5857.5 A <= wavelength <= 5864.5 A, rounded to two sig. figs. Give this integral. 75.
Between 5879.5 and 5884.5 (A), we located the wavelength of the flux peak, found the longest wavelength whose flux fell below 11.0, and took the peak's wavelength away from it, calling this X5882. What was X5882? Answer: 4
